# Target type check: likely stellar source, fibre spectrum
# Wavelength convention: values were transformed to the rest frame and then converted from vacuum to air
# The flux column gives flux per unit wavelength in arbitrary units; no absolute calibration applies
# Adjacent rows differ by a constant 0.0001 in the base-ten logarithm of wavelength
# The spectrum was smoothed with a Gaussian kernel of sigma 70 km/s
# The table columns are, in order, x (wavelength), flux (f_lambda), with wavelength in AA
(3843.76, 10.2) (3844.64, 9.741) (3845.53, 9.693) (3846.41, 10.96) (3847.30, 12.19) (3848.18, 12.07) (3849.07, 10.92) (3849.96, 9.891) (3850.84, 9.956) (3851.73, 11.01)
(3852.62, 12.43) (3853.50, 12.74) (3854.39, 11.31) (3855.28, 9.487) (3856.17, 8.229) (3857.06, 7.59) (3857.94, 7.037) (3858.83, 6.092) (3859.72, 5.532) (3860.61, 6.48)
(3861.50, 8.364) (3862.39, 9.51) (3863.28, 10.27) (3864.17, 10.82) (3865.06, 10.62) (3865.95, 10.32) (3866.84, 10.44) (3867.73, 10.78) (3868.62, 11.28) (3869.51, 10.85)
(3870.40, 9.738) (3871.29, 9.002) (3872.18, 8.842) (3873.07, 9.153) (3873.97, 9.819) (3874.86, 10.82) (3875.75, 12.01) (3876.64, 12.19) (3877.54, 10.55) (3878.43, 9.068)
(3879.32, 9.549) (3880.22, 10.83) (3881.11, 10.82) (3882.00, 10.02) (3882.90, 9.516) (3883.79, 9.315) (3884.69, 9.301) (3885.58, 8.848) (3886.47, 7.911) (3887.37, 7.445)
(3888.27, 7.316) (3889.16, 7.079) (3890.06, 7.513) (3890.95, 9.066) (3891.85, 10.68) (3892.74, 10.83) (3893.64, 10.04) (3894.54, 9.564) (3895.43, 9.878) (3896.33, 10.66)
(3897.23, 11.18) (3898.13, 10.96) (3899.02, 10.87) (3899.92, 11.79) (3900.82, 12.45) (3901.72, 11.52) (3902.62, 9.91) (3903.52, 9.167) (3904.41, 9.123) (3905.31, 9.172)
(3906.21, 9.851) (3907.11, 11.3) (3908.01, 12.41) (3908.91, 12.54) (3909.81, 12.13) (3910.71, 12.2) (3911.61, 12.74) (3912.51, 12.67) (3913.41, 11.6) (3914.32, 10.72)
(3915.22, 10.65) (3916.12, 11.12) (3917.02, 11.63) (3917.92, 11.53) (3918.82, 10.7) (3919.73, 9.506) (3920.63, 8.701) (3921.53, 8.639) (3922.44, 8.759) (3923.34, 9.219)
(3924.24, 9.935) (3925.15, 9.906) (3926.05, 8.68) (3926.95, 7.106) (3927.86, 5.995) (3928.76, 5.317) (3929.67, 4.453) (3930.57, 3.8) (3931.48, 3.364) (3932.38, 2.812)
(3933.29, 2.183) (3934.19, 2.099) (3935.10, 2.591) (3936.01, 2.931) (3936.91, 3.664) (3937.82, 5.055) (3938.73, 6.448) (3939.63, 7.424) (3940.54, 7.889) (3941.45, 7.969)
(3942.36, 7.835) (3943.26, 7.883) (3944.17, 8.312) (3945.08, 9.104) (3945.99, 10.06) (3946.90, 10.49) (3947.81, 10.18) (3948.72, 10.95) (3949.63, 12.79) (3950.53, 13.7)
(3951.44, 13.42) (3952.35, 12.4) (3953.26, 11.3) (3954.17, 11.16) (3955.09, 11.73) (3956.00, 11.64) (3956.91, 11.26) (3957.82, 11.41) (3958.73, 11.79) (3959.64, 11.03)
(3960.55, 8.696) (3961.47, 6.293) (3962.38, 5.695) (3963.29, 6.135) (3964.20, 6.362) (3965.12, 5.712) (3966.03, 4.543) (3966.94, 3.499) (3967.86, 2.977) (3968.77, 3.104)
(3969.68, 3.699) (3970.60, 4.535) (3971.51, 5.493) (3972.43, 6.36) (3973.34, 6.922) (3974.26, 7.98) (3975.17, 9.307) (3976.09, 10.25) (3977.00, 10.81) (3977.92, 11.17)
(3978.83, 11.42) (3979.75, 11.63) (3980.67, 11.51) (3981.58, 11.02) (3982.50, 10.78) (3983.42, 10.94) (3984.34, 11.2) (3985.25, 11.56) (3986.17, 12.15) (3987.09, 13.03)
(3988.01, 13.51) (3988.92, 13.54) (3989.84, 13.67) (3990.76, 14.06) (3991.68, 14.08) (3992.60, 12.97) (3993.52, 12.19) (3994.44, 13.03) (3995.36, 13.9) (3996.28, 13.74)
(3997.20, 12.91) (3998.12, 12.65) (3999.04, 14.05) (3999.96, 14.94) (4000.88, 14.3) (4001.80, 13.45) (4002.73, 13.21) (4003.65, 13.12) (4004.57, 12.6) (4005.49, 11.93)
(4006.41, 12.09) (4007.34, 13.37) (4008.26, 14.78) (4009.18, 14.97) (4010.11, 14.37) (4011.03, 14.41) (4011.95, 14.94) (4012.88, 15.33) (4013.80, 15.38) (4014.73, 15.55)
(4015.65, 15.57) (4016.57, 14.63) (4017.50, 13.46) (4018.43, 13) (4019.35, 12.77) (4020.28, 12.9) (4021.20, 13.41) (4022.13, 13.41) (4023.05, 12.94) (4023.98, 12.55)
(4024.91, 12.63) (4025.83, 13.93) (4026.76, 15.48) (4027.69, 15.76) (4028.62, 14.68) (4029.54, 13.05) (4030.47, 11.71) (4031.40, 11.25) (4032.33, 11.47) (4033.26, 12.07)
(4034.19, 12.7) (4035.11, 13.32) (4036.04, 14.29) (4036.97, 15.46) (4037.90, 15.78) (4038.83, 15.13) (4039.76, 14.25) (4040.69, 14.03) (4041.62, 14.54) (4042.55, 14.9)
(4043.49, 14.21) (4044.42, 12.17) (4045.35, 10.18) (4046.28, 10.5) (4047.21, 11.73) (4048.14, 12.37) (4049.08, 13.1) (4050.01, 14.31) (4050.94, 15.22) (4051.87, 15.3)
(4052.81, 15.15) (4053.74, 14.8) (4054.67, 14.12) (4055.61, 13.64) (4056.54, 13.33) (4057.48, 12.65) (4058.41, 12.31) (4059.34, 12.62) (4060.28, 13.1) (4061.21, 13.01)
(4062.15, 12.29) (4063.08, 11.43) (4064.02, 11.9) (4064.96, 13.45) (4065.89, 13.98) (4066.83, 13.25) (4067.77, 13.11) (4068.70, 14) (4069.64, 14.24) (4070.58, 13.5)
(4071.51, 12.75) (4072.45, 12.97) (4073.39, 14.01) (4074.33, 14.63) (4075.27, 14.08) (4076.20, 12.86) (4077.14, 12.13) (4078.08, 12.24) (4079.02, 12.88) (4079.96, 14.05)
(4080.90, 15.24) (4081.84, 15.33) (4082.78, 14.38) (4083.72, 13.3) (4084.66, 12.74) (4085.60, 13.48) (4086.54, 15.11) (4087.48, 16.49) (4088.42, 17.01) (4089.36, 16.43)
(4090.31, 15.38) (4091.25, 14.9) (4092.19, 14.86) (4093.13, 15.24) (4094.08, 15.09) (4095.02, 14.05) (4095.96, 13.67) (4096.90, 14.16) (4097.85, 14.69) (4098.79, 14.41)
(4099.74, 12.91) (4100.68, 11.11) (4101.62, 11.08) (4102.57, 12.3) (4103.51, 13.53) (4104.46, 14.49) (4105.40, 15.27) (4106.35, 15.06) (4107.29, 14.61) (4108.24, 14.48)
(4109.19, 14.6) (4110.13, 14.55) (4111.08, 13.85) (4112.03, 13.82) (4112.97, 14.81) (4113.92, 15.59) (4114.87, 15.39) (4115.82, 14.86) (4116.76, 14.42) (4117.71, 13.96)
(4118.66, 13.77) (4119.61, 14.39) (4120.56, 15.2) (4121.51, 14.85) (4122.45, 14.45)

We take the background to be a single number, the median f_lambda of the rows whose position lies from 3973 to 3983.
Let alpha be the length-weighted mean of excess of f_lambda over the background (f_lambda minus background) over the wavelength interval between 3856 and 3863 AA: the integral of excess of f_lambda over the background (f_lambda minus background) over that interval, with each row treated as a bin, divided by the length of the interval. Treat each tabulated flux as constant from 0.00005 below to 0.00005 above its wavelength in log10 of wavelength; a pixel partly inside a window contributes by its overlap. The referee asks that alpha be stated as -3.4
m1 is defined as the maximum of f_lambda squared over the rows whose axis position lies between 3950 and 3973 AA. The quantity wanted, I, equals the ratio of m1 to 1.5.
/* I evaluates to 125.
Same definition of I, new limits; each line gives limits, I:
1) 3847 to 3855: 108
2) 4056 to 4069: 131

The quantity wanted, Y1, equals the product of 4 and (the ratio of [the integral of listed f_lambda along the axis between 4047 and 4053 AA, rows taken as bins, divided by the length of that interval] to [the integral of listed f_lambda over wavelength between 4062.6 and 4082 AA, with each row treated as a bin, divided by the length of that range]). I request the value 4.2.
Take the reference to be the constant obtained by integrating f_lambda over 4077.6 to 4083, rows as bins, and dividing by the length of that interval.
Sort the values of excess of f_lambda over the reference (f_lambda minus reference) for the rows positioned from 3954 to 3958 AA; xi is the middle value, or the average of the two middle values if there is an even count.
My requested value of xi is -2.6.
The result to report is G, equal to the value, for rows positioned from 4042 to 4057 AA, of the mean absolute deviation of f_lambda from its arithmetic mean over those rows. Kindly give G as 1.34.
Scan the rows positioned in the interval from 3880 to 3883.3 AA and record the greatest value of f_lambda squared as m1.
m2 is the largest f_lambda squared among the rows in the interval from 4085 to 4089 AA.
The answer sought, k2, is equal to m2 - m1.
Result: 172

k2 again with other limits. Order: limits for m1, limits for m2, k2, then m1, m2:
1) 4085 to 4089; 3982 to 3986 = -156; 289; 134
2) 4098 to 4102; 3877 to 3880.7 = -90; 208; 117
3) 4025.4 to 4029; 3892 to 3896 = -131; 248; 117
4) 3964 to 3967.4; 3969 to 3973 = 0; 40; 40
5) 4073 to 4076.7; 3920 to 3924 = -129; 214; 85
